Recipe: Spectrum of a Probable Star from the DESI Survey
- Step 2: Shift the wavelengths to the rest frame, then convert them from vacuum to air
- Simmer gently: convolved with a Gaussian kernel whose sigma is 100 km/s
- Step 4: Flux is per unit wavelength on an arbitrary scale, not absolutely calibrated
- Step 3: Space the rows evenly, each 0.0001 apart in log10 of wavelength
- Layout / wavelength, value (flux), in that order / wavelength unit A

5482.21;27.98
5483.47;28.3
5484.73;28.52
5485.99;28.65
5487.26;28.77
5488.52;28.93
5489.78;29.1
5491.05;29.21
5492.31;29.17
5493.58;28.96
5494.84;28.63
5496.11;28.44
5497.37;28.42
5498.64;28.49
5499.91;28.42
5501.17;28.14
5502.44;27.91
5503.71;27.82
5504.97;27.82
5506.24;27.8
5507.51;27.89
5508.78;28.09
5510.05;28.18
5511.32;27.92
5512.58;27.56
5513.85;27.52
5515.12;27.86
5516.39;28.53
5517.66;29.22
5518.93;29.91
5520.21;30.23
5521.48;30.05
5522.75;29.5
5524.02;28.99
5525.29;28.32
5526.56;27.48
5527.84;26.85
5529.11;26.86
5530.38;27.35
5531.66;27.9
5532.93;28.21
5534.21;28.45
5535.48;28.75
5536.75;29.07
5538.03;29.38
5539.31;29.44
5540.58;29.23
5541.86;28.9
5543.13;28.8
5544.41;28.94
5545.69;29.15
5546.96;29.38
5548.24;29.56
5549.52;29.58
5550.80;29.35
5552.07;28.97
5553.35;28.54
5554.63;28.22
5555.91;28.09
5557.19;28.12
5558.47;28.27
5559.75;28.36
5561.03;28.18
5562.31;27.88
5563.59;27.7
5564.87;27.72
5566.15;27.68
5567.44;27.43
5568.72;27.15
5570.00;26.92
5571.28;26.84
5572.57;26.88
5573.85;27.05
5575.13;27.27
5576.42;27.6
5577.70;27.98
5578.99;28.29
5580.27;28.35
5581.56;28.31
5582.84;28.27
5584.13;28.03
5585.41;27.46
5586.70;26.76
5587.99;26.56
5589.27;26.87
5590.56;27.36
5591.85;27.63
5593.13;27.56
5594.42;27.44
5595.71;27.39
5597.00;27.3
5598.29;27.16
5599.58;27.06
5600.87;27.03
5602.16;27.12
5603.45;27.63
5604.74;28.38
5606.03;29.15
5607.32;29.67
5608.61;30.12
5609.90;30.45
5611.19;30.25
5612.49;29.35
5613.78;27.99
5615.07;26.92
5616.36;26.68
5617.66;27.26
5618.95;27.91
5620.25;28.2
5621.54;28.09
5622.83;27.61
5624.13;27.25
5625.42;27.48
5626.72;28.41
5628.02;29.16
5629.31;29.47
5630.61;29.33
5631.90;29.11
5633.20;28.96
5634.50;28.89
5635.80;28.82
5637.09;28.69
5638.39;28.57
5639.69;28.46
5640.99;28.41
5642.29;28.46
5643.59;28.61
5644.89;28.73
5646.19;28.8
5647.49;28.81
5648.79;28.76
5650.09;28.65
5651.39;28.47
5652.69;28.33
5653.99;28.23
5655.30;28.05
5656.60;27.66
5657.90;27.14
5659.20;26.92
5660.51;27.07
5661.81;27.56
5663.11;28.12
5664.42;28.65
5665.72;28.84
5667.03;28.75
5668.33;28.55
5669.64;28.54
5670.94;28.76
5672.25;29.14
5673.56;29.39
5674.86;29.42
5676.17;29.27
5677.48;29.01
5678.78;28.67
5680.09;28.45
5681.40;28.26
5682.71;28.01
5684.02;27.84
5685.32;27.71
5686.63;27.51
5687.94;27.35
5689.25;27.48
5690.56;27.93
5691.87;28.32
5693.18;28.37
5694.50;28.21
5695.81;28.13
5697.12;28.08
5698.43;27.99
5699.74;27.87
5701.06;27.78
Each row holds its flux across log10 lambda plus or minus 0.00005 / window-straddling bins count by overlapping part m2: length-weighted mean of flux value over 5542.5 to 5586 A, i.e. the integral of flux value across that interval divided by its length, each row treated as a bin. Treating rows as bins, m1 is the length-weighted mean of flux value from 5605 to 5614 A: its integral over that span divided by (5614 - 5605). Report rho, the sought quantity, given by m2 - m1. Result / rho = -1.5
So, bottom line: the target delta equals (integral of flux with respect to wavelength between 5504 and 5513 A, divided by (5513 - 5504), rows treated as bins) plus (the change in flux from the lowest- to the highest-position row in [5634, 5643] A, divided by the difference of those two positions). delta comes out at 27.9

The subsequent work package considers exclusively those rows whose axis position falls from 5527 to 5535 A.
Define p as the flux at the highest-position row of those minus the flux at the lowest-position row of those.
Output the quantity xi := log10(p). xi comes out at 0.2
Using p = 1.6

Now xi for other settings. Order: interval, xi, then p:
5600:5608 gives 0.4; 2.6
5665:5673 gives -0.5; 0.3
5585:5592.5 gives -0.8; 0.2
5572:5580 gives 0.1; 1.4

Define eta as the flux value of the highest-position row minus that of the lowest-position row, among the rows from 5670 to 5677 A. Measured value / 0.51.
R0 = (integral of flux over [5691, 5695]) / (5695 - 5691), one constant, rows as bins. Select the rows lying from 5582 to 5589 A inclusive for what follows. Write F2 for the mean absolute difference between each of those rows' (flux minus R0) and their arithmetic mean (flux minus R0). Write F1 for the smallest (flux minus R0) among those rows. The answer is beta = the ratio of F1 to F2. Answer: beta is -3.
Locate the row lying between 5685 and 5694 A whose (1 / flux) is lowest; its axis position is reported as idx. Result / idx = 5693.18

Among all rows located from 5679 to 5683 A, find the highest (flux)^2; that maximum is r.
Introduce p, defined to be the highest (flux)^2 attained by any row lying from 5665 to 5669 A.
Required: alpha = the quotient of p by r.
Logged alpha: 1.03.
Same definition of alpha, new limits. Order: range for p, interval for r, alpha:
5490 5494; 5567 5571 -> 1.13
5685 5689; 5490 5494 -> 0.90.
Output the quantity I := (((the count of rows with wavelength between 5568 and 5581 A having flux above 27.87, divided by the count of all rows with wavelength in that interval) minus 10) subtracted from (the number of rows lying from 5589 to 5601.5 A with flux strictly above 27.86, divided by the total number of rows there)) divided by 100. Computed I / 0.097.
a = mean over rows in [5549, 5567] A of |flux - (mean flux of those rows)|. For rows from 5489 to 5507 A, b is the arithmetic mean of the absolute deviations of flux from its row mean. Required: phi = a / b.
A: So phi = 1.1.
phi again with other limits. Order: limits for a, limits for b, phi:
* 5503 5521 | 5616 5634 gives 0.9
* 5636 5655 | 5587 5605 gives 0.5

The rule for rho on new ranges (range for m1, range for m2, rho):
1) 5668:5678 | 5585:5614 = -1.0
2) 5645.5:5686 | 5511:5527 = 0.4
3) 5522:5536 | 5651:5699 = 0.1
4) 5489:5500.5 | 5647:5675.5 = -0.4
